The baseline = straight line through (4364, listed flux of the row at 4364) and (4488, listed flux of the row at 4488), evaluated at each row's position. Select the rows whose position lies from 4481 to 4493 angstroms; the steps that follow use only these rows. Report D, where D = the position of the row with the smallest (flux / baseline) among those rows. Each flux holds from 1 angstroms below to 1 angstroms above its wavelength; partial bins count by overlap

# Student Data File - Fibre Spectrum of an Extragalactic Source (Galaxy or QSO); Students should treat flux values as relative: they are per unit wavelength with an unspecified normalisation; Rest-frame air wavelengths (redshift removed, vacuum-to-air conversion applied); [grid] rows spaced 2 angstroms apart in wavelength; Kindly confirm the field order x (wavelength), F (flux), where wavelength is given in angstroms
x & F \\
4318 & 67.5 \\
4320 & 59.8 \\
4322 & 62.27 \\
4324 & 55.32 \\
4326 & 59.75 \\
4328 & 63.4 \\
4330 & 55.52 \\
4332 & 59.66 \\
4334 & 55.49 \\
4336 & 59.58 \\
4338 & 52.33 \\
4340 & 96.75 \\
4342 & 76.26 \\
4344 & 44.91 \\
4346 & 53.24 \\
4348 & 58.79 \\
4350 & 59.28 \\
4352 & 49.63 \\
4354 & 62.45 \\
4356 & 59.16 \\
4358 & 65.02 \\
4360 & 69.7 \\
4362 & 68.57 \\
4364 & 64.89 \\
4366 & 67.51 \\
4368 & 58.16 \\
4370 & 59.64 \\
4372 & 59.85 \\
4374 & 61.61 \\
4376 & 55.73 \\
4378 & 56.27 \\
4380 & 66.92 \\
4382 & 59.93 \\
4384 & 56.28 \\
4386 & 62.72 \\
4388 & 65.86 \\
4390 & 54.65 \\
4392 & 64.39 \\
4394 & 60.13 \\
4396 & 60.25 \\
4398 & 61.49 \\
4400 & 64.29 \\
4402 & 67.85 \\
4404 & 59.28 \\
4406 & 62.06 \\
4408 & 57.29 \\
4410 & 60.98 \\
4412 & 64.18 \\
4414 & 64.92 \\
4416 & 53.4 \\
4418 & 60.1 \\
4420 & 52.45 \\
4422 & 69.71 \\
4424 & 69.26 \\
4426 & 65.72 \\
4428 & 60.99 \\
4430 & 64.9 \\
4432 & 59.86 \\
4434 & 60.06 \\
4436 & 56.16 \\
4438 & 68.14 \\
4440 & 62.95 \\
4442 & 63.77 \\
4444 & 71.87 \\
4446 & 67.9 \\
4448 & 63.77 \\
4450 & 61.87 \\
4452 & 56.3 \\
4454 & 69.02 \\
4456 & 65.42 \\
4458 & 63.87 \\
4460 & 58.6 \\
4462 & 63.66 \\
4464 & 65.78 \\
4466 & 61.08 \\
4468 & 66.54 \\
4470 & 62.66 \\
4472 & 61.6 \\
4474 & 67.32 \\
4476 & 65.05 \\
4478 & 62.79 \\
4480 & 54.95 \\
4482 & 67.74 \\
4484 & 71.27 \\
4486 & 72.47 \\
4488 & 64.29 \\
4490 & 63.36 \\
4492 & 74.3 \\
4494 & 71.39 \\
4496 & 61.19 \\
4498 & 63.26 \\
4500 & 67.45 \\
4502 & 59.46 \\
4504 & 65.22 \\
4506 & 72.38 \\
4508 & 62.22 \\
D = 4490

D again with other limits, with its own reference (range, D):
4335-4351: 4344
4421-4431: 4428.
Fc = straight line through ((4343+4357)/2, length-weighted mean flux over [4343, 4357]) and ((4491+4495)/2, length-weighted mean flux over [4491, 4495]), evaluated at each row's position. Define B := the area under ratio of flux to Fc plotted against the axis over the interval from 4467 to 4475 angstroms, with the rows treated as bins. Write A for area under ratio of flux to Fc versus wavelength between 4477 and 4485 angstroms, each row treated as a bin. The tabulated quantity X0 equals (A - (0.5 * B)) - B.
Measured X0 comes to -3.8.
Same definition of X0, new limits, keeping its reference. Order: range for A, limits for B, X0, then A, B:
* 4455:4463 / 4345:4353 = -4.7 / 7.3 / 8.00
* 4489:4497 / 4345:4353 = -4.6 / 7.4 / 8.00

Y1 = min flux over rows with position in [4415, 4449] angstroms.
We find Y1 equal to 52.45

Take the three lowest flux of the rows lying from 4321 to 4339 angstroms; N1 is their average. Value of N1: 54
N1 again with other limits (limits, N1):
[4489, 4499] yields 63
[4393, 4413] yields 59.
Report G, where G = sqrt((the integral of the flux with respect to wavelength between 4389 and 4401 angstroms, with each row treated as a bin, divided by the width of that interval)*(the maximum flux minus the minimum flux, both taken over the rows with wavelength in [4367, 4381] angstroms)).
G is 26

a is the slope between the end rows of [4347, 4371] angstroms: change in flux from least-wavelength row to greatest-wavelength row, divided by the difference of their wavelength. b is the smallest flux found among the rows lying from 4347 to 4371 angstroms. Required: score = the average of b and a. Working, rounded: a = 0.04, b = 49.63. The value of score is 25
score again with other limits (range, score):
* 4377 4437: 26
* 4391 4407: 30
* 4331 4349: 22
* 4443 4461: 28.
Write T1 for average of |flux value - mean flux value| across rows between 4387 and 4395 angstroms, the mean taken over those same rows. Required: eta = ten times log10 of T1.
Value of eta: 5.9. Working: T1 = 3.9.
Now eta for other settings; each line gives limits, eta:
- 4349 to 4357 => 6.0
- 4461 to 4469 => 2.8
